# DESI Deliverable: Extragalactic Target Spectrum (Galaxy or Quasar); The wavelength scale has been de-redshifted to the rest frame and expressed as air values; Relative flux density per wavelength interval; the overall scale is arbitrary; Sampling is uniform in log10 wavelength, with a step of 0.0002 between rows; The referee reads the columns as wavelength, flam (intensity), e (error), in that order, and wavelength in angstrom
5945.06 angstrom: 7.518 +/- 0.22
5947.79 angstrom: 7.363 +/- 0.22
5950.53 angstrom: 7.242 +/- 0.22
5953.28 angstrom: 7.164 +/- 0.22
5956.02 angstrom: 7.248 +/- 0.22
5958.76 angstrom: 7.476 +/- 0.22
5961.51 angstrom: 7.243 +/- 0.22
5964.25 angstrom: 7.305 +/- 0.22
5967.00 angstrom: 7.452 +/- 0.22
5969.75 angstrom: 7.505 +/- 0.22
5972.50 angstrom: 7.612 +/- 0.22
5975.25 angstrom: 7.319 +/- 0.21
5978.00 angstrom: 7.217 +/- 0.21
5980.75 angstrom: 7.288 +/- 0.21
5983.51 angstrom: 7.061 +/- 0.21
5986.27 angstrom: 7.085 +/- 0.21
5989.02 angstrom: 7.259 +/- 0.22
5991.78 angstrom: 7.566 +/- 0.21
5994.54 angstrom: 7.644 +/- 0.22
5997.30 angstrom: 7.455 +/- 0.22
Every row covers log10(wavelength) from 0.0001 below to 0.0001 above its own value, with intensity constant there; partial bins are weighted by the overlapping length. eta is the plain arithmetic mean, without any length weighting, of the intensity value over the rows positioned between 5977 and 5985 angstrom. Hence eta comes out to 7.19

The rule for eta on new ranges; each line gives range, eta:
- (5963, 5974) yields 7.47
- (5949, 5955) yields 7.20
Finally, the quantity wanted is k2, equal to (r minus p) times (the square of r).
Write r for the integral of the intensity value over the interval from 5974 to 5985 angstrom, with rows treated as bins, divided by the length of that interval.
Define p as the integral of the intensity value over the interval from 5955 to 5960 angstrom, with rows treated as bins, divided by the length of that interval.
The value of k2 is -8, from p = 7.37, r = 7.22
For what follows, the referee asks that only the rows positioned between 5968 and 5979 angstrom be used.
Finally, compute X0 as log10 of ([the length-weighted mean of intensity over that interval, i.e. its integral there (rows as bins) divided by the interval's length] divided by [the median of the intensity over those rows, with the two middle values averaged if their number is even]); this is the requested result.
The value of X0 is 0.0006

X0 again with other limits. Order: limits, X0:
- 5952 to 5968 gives 0.0022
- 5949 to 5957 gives -0.0017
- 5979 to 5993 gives -0.0007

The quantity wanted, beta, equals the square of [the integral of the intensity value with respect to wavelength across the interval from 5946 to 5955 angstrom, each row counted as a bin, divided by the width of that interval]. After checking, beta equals 52.8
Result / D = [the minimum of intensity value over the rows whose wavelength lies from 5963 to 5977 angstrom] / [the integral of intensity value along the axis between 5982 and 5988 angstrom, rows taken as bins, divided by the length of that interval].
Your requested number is 1.031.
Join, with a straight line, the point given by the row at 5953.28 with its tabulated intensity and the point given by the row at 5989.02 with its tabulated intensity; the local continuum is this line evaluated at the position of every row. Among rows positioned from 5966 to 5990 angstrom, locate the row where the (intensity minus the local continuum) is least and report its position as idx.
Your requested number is 5983.51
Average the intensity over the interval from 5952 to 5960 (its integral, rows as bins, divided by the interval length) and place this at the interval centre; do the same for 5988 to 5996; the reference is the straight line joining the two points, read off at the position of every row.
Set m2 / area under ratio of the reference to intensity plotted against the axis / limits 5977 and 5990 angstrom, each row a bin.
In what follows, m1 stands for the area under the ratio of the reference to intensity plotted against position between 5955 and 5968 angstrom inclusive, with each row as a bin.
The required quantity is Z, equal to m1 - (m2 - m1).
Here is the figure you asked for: 12.46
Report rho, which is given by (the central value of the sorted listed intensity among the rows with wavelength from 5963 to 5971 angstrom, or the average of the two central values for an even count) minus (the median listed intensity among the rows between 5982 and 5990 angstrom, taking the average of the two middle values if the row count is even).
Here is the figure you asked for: 0.37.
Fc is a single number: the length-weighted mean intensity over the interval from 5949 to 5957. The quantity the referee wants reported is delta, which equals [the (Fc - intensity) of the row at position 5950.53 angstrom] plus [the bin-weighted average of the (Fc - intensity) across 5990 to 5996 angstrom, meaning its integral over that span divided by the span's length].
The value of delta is -0.396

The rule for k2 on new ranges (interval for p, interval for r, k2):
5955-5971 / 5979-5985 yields -10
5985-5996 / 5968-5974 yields 8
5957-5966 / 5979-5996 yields -1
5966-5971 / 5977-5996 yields -9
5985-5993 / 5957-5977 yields 6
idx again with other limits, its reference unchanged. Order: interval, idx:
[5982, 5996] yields 5983.51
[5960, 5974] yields 5961.51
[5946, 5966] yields 5953.28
